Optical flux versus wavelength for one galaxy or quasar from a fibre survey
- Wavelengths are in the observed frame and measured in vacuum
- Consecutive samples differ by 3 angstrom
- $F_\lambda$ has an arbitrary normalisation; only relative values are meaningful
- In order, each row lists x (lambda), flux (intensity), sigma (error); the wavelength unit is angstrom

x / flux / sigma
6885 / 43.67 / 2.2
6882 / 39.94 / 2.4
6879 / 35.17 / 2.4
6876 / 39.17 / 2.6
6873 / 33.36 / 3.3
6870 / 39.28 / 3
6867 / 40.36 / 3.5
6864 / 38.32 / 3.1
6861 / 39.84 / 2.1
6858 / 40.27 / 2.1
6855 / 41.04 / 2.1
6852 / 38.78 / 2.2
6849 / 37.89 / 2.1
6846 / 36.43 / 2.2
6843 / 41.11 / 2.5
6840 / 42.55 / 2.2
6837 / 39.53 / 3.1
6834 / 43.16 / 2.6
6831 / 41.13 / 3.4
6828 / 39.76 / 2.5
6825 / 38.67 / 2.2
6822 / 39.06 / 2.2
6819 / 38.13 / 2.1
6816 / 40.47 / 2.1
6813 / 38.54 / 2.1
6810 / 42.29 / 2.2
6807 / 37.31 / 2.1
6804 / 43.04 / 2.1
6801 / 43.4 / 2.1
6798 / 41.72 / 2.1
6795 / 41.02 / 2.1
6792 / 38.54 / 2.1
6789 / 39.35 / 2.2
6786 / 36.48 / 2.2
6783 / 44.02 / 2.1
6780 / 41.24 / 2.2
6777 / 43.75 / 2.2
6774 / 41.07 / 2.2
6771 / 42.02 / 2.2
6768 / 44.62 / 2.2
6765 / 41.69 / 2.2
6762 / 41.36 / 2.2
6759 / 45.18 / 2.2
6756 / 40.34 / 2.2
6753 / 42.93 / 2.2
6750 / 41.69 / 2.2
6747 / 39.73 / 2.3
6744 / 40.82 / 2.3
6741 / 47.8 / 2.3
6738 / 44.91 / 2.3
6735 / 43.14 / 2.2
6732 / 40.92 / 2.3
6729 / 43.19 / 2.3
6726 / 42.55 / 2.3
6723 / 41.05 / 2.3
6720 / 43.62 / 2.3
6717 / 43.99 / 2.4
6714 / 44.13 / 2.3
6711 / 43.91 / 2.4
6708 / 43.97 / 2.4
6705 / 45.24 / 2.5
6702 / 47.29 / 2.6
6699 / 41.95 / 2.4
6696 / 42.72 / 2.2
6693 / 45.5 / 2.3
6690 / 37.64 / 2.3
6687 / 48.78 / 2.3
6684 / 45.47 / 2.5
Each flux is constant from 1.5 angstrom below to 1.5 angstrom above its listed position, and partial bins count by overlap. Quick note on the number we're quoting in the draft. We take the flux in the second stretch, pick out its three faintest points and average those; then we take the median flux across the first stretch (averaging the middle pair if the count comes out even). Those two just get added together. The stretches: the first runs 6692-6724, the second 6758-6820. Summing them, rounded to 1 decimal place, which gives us 81.3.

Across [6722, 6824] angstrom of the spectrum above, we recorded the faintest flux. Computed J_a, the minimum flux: 36.48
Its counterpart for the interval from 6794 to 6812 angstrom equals 37.31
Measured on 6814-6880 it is 33.36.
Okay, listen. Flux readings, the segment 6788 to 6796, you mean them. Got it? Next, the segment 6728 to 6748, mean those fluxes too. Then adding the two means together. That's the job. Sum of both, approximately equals 82.6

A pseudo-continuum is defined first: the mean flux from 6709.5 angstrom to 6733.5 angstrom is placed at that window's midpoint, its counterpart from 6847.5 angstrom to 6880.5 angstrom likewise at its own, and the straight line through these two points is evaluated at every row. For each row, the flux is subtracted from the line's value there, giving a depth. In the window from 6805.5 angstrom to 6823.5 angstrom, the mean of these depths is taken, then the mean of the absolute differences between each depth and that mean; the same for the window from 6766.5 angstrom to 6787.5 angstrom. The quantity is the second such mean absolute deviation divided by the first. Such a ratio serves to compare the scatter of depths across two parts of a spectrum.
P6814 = 1.40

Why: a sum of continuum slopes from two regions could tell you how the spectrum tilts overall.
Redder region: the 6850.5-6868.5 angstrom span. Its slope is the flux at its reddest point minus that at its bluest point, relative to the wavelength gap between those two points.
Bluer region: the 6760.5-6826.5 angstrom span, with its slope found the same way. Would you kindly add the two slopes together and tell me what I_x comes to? 0.06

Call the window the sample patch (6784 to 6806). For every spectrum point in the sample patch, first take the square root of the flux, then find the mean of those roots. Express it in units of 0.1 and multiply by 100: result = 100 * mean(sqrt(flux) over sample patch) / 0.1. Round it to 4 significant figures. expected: 6362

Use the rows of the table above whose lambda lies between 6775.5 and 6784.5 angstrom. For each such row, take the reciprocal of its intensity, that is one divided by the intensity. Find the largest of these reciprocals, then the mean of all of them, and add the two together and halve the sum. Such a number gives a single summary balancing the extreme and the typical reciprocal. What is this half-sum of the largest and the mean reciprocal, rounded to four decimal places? 0.0238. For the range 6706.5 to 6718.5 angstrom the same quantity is 0.0228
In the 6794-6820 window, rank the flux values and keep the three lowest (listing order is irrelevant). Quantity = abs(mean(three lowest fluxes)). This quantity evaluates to 38.0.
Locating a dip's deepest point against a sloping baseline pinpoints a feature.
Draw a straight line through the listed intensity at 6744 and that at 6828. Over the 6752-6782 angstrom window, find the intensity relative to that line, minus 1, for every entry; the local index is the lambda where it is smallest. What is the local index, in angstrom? 6756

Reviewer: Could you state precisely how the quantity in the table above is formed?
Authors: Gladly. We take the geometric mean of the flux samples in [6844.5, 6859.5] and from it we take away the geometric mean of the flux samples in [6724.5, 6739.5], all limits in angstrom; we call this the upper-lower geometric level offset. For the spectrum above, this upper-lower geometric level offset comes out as -4.1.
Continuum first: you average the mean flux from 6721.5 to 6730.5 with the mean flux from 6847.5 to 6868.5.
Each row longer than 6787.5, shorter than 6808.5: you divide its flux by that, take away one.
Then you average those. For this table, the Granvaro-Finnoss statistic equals -0.01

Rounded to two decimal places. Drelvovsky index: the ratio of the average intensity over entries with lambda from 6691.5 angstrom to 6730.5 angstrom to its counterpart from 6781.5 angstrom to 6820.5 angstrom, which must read 1.09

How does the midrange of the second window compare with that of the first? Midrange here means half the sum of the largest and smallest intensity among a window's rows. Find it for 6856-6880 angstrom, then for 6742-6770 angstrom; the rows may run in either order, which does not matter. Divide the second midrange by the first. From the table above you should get 1.15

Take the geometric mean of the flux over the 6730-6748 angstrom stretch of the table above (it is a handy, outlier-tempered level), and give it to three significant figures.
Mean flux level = 42.8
